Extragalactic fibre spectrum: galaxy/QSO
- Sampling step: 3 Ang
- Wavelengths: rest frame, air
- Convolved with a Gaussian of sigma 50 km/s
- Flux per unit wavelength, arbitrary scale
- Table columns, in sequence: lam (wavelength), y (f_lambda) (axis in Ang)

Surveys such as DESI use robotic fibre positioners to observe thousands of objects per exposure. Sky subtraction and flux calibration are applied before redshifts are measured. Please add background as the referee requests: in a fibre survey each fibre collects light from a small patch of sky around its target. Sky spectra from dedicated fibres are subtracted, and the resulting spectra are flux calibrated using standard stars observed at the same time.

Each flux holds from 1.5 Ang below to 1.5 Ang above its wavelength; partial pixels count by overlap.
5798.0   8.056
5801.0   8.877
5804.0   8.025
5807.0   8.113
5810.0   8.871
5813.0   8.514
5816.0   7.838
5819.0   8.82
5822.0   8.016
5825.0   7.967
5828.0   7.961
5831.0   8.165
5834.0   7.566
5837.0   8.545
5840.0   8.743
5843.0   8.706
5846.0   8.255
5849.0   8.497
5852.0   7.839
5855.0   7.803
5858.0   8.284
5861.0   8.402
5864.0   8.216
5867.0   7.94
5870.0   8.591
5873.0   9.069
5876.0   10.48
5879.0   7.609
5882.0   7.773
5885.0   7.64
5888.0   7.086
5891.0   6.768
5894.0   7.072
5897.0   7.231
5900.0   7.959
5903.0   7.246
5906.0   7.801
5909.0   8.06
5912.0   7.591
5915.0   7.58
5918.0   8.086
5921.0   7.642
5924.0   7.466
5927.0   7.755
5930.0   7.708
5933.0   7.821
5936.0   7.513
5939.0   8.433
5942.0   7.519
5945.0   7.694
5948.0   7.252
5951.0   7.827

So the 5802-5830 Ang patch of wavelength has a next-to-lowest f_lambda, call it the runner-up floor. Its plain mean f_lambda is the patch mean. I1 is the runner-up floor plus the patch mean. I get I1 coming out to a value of 16.2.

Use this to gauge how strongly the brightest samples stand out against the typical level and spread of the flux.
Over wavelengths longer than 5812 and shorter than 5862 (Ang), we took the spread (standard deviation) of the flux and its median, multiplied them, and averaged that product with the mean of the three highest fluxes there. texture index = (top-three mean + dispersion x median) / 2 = 5.9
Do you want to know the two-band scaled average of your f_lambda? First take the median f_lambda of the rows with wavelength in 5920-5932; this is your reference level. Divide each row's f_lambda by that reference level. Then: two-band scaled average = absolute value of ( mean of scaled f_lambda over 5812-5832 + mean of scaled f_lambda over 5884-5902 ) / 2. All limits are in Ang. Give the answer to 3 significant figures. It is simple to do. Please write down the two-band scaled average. 1.01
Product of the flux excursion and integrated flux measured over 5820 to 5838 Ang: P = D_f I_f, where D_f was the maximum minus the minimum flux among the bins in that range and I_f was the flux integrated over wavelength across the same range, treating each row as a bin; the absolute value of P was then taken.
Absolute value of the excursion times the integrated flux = 142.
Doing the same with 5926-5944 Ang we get 129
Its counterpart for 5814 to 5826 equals 96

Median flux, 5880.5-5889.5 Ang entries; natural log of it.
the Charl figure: 2.03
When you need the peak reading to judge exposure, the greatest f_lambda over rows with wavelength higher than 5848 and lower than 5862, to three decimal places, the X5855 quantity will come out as 8.497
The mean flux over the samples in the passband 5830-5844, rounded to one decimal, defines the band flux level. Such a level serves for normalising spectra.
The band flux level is 8.3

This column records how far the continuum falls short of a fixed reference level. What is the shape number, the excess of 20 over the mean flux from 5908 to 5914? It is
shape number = 12.2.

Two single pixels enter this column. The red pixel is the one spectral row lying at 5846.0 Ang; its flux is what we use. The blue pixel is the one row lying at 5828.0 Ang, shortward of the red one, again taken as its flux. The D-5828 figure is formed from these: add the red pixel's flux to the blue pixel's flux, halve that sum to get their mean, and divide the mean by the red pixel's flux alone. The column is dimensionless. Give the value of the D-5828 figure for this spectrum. 0.98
